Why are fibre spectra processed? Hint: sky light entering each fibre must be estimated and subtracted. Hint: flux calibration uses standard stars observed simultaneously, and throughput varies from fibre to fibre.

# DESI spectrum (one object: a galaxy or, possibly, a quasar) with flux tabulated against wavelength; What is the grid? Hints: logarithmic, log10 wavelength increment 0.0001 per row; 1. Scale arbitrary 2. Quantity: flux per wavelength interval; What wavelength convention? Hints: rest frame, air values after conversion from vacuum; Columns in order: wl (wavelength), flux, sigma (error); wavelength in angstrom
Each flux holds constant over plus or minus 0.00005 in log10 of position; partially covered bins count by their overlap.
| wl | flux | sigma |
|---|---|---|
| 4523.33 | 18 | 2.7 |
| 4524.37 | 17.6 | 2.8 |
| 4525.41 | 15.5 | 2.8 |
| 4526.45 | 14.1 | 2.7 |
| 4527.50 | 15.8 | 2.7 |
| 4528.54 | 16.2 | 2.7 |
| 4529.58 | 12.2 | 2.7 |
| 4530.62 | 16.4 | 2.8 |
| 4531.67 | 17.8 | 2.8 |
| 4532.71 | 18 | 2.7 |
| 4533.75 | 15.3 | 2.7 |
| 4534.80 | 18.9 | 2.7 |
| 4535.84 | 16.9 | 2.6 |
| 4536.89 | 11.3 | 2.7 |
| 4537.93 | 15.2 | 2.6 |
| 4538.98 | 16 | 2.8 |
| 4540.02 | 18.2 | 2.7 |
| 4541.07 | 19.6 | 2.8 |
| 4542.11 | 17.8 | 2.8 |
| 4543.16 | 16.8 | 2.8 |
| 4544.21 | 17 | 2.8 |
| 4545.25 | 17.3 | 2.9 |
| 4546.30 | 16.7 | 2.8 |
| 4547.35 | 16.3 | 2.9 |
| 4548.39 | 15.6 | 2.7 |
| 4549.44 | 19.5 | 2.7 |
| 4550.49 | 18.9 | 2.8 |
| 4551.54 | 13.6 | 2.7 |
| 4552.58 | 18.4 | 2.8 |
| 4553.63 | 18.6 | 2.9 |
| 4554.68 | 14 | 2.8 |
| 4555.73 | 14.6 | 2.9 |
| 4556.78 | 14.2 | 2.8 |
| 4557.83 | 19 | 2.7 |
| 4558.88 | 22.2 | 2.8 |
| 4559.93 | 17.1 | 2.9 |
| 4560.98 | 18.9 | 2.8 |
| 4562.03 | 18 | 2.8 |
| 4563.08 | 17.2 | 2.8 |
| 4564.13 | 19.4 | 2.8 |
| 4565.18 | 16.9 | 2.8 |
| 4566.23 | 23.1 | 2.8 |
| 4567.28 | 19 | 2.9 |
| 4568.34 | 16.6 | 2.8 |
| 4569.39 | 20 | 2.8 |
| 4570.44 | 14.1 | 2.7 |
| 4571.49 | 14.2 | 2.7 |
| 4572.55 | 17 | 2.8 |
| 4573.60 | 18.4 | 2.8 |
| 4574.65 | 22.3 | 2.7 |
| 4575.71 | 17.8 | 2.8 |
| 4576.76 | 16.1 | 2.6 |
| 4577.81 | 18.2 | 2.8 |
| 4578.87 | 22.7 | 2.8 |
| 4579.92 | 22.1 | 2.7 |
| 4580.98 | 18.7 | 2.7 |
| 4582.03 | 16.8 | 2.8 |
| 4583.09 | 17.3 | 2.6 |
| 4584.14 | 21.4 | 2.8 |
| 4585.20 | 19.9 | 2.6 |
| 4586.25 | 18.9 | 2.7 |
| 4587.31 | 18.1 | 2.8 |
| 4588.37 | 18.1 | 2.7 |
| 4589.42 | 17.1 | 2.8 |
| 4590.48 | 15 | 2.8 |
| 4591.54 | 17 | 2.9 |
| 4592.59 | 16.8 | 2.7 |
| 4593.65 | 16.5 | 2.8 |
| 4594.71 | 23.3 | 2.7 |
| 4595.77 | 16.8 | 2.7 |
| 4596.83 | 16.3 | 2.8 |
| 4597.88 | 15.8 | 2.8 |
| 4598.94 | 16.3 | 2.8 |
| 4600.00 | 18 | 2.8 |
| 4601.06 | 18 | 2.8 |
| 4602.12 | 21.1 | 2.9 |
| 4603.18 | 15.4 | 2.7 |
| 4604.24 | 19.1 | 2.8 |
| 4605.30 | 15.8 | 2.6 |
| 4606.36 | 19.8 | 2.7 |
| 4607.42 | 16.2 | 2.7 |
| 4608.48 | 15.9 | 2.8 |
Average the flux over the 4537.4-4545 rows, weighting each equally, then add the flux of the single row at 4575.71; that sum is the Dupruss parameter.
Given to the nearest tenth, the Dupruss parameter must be 35.0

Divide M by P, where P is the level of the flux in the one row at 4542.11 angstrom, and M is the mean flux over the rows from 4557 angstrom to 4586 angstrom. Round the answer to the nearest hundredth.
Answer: 1.05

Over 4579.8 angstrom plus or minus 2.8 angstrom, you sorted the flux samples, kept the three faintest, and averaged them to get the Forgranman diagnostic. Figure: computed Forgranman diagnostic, 17.9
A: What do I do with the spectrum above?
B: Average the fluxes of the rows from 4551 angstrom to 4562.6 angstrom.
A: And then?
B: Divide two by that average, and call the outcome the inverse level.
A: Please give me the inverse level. 0.117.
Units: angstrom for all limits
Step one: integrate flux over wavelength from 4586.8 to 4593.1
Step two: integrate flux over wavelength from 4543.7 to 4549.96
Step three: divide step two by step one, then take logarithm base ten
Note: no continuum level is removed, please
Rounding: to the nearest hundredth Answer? 0.00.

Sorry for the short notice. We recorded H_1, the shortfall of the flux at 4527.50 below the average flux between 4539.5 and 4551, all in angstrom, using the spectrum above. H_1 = 1.8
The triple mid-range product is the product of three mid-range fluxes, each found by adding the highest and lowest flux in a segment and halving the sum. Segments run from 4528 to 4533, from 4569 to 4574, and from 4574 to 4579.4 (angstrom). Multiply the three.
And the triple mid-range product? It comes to 4995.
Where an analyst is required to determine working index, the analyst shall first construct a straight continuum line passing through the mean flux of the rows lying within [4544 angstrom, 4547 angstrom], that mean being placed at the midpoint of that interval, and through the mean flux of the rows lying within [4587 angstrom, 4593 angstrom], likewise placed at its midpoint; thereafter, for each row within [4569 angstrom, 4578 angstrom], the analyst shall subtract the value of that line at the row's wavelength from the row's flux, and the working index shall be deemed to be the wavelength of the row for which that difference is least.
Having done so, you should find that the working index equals 4570.44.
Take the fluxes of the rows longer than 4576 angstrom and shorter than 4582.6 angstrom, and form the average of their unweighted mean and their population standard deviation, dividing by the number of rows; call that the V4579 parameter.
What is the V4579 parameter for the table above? 10.8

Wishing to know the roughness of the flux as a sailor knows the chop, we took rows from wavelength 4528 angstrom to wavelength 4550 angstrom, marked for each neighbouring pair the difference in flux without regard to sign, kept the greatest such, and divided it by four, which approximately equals 1.40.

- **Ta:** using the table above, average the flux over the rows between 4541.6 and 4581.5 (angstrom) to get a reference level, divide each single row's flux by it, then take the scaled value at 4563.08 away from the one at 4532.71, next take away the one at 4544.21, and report -0.91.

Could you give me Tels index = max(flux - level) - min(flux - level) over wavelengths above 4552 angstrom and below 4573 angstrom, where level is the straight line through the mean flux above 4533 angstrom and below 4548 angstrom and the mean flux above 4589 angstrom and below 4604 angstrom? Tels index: 9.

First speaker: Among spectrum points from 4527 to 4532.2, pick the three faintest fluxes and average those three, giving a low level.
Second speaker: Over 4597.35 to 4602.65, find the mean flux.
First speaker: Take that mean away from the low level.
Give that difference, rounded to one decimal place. -3.1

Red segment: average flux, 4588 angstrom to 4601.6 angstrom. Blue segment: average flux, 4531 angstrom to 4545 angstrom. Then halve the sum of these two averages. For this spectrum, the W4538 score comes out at 17.1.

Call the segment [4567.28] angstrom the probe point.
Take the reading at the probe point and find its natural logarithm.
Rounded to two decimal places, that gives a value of 2.94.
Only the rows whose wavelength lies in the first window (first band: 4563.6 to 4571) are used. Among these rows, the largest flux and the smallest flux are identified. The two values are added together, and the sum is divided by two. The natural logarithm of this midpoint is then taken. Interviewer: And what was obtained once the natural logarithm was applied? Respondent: 2.92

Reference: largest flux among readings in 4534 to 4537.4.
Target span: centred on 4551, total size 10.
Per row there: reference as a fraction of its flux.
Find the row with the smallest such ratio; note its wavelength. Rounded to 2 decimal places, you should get 4549.44 angstrom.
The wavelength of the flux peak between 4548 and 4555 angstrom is 4549.44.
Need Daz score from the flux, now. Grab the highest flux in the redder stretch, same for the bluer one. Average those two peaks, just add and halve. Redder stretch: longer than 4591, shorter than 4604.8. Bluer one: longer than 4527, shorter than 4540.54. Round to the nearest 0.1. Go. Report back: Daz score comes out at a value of 21.1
